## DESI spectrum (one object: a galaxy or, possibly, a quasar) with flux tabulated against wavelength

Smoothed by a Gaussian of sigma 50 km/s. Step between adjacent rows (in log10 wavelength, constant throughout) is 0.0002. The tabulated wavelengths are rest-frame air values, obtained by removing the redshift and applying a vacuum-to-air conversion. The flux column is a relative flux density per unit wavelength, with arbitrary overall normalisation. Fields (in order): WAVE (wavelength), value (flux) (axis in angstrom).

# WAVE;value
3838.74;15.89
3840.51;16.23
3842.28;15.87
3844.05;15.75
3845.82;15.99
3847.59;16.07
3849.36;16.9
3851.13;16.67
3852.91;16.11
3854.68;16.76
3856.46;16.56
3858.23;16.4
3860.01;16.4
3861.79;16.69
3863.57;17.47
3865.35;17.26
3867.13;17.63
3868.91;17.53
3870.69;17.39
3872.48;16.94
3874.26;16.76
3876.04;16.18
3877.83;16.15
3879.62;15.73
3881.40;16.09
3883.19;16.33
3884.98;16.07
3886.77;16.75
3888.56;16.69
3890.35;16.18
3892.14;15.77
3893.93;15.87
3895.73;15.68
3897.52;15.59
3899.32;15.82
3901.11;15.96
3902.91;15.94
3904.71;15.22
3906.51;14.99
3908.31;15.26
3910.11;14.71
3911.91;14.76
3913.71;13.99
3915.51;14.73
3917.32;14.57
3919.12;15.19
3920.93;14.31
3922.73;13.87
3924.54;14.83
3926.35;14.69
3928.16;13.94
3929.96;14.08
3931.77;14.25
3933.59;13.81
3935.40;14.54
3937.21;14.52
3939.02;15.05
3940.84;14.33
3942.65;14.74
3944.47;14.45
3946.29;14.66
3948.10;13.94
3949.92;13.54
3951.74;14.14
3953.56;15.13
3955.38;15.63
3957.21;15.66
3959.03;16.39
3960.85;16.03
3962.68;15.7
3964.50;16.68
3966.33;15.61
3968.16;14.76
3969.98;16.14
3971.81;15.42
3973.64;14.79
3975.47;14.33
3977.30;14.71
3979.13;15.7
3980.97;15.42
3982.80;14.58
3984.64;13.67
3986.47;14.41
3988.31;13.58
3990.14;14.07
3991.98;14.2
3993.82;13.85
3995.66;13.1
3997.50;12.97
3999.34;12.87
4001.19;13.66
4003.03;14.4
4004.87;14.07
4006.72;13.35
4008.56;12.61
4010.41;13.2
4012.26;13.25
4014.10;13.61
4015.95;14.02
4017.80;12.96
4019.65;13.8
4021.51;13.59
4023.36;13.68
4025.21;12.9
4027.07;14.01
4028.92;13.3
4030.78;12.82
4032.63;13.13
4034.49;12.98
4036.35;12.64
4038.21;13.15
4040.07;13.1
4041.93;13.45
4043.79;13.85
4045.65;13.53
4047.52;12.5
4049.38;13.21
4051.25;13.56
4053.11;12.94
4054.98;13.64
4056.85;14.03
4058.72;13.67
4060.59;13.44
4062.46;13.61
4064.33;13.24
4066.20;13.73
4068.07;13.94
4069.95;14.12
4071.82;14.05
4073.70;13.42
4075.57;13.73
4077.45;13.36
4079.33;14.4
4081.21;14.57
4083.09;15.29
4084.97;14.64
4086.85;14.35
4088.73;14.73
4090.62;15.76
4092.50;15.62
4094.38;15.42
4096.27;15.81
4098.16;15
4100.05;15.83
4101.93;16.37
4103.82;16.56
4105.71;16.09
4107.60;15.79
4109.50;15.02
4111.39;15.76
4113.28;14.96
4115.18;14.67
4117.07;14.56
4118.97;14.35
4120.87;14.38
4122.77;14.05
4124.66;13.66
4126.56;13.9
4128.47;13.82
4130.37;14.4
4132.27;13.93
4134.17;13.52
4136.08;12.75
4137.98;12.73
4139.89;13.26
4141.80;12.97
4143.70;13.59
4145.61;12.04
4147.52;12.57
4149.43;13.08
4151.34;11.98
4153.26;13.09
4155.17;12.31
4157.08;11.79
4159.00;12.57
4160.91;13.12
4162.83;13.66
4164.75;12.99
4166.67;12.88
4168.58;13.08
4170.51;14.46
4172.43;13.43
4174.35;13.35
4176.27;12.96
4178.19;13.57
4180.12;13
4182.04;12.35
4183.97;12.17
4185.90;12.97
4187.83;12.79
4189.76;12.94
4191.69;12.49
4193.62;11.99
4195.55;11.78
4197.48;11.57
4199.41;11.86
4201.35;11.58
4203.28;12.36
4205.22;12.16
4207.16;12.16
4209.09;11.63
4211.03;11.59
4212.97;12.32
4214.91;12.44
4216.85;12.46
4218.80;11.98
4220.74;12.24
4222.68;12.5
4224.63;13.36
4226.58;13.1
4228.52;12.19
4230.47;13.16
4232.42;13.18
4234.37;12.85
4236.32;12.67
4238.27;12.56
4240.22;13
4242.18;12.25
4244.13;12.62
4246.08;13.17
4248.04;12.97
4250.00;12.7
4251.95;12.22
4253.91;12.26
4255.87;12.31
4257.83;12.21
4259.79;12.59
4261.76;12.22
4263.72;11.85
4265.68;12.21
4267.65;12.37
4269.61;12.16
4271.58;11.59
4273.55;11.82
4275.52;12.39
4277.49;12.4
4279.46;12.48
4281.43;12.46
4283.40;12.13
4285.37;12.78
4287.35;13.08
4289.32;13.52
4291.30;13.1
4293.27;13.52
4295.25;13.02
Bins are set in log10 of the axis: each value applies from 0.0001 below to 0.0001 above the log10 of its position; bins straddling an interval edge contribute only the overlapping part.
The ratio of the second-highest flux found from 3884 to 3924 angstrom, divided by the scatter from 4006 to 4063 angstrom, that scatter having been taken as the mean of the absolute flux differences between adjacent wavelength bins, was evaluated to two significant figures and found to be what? 35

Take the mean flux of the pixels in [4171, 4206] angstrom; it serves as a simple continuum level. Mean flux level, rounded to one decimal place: 12.5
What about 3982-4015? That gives 13.6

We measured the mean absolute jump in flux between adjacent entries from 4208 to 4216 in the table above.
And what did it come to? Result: 0.30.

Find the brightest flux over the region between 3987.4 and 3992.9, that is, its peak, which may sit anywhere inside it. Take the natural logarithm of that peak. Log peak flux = 2.65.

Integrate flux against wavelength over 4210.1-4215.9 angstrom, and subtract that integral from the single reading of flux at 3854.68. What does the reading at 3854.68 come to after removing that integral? -54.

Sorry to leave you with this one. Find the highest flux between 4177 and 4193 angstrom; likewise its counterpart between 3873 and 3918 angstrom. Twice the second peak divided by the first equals 2.47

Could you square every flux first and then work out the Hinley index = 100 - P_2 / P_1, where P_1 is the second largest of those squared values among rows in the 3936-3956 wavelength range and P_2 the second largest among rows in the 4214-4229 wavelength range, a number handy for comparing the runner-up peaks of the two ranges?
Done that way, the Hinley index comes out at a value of 99.3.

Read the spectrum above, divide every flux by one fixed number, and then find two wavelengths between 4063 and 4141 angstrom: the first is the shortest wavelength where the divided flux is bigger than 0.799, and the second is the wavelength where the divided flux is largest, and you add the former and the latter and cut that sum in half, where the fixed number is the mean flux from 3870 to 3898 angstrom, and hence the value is 4084.1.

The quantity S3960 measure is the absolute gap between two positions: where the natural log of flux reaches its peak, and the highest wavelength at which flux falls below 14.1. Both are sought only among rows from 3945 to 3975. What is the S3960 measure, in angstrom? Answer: 14.6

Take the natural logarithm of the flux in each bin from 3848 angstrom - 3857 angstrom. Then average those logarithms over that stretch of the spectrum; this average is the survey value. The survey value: 2.81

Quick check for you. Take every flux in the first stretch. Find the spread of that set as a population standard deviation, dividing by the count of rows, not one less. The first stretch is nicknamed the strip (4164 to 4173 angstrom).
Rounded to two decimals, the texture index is 0.58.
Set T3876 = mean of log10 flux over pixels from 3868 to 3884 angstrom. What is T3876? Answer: 1.22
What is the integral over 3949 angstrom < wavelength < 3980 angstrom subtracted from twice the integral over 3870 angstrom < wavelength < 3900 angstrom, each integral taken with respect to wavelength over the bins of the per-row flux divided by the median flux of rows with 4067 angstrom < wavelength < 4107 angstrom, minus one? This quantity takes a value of 5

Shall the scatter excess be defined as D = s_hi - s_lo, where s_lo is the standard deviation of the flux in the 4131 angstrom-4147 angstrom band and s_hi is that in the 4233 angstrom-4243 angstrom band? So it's -0.31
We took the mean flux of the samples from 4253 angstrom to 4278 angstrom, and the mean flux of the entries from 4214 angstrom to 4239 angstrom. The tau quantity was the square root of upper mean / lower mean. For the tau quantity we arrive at 0.98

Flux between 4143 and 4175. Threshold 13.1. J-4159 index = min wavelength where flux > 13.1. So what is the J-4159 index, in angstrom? 4143.70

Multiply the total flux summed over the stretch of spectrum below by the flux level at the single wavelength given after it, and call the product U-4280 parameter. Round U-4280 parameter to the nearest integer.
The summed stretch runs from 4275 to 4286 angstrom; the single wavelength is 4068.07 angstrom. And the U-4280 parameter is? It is 1040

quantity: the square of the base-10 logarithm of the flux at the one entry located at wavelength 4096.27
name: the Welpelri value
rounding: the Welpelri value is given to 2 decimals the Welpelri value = 1.44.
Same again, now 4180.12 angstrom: 1.24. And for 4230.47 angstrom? 1.25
